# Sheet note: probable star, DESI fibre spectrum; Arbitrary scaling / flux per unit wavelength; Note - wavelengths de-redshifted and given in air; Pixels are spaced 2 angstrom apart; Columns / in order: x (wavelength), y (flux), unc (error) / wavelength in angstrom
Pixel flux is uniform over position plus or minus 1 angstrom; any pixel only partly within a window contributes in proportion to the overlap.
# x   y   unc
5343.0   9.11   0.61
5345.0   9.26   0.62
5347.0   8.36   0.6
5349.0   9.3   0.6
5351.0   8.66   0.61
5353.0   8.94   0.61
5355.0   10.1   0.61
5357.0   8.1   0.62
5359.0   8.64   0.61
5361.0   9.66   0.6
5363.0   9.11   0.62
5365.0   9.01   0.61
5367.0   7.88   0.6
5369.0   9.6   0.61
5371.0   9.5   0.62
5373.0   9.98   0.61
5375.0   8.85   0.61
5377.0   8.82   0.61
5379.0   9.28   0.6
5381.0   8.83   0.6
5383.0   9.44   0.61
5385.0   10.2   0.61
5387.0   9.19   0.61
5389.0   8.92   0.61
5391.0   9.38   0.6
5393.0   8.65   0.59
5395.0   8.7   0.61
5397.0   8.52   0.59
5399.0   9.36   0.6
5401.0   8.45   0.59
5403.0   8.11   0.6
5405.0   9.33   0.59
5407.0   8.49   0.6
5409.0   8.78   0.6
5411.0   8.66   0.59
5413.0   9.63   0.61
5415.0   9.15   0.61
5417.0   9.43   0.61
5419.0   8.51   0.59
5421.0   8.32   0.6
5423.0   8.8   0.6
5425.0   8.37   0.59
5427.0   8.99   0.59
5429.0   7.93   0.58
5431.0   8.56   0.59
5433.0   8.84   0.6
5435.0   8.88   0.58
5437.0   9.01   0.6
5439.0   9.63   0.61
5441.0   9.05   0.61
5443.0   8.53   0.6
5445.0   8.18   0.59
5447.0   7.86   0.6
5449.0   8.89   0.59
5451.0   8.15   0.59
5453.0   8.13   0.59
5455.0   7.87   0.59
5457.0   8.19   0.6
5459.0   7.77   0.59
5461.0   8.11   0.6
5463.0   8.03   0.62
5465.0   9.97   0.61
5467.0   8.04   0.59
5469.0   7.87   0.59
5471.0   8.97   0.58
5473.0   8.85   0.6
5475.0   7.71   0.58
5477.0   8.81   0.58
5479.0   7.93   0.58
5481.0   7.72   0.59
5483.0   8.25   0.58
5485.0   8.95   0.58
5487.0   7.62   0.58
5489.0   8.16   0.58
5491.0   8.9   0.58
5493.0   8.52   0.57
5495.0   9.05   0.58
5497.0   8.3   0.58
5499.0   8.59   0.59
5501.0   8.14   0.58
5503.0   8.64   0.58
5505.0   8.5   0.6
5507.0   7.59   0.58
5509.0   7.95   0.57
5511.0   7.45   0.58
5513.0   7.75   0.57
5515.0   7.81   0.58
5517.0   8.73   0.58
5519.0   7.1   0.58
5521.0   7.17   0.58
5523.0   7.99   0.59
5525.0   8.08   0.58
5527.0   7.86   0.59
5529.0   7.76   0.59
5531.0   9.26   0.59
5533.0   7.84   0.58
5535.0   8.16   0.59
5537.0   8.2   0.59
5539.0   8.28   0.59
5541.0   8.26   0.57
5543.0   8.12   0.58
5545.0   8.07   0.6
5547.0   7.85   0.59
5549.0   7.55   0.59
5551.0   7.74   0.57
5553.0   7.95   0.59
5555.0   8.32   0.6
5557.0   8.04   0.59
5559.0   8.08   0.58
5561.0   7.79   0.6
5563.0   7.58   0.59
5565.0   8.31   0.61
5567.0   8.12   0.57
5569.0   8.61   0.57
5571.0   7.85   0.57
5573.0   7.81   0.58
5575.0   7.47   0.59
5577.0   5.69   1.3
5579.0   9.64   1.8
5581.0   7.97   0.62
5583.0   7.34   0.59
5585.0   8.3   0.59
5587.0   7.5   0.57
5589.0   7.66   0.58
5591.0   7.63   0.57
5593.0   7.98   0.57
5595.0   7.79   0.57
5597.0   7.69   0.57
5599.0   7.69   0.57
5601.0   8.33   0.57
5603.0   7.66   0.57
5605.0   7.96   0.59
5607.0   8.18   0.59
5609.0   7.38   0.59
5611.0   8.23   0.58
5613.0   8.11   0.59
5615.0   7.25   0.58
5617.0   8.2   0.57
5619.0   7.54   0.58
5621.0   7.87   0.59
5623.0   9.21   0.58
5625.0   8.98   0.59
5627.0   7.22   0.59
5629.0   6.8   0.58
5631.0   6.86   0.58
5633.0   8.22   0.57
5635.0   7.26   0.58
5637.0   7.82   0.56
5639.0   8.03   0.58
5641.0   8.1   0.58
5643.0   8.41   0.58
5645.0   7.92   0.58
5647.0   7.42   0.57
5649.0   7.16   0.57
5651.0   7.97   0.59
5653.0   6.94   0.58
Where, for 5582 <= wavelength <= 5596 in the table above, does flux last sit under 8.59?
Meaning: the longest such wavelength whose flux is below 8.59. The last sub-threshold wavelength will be 5595.0 angstrom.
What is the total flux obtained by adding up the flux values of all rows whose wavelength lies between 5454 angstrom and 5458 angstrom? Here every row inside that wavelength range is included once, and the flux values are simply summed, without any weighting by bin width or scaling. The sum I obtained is 16.1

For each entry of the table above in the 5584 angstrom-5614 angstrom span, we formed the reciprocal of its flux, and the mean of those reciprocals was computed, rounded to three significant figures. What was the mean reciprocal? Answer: 0.127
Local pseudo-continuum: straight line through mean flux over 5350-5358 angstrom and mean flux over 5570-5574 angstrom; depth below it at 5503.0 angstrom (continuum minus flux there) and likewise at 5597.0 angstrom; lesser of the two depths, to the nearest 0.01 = -0.46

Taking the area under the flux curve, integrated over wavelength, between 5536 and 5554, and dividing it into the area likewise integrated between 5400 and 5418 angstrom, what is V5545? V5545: 1.11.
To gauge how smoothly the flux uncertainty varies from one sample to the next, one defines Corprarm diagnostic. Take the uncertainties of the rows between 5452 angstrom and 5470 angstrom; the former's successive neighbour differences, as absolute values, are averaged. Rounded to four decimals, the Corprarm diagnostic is 0.0100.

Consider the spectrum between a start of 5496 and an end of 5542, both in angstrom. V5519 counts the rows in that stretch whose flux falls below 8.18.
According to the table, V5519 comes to 14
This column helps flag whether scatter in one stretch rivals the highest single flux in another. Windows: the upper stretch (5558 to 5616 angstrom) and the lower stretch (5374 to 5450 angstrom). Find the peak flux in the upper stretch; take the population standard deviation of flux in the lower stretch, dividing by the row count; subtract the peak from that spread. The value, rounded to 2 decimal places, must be -9.15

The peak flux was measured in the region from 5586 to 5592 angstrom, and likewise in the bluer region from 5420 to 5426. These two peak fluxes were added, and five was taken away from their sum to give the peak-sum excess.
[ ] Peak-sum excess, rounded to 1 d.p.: 11.5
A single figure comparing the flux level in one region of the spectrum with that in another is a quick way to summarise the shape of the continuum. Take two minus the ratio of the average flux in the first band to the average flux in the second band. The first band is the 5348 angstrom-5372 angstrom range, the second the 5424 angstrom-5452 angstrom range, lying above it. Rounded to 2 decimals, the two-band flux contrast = 0.95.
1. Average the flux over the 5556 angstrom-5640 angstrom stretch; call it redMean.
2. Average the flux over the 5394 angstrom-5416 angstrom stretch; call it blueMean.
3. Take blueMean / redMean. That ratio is 1.13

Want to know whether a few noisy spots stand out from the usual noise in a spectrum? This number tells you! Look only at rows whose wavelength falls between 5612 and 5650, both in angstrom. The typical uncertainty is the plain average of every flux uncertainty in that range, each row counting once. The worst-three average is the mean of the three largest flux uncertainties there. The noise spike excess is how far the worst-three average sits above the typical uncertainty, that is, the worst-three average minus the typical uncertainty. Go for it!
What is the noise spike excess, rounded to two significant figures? 0.011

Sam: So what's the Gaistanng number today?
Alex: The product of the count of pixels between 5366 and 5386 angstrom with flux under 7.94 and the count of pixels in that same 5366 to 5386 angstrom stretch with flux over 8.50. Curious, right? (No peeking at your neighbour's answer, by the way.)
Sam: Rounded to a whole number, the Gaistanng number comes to 9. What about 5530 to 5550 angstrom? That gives 3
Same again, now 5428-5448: 14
